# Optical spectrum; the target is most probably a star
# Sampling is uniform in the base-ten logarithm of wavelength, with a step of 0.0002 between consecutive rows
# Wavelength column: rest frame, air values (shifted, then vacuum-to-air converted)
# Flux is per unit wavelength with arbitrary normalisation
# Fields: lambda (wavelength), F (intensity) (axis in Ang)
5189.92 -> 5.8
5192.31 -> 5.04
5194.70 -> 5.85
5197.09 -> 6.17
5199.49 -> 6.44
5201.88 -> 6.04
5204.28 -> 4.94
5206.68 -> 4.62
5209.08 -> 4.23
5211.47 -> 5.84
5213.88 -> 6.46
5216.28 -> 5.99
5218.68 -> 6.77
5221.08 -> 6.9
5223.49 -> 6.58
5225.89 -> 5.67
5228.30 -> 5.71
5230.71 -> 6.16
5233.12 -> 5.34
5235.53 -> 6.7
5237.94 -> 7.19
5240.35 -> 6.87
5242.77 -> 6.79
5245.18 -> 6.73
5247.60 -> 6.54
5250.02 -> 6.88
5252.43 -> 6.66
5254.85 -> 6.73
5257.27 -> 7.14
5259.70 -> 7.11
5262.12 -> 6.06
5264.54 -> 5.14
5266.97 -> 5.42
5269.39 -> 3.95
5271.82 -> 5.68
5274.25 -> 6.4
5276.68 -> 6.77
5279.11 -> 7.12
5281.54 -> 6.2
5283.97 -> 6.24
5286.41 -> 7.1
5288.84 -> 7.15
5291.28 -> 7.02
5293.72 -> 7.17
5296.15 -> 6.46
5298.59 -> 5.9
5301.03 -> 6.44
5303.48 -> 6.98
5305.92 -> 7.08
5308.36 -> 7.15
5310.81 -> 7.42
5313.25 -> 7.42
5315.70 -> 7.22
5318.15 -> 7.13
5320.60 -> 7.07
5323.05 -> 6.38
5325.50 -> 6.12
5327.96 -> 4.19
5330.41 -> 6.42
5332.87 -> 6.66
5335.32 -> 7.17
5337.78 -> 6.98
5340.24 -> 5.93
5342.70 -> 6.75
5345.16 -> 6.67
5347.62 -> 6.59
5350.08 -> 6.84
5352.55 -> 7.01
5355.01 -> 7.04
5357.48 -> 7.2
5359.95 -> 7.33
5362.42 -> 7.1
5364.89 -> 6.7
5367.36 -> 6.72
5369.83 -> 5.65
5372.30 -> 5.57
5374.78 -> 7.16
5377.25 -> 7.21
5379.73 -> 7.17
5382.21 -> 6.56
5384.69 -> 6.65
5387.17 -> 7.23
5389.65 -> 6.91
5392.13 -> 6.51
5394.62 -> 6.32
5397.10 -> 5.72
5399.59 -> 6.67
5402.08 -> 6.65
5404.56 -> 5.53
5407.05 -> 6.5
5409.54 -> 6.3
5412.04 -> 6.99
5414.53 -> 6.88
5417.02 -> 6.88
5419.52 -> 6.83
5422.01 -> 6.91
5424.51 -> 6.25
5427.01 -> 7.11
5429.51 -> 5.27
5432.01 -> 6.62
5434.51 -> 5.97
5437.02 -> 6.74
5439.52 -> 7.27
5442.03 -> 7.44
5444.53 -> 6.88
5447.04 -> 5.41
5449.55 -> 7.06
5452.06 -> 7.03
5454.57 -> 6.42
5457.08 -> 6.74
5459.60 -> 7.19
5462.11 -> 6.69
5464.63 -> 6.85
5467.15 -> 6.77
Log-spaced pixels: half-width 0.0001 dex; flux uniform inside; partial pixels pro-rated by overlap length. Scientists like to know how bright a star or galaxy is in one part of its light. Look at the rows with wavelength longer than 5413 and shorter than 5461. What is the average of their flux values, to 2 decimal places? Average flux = 6.68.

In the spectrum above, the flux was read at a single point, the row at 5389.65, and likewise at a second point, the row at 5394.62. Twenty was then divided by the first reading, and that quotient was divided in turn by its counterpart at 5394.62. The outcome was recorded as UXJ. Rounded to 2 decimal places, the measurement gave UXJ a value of 0.46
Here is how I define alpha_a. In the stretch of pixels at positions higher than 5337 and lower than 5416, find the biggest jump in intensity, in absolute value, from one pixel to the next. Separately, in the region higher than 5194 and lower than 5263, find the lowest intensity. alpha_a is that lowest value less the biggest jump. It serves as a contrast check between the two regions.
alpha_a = 2.64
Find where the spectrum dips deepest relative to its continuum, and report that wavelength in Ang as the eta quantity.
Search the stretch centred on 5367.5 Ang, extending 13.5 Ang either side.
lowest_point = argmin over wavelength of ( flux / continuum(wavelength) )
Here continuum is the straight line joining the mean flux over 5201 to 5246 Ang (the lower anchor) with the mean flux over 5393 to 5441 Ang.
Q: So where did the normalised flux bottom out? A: 5372.30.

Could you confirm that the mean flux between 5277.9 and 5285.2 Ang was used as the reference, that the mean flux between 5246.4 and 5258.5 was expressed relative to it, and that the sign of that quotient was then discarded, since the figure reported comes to 1.04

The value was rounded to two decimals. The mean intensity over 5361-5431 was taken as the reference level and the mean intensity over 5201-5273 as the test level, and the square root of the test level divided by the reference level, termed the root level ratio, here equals 0.96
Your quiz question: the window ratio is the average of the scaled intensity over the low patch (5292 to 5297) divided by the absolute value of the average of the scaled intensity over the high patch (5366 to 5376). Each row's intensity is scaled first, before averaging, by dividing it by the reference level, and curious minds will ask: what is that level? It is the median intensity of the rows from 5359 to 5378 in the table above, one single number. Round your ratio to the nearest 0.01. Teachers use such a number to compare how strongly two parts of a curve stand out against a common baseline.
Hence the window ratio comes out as 1.09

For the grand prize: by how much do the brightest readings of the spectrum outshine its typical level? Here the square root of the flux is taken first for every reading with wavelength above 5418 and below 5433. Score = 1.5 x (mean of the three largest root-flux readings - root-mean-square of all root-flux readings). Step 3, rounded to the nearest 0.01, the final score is 0.13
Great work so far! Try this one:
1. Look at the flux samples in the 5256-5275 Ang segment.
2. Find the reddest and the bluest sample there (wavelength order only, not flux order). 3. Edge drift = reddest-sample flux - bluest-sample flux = -0.7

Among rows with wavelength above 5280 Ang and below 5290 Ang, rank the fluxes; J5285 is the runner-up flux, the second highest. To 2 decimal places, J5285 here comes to 7.10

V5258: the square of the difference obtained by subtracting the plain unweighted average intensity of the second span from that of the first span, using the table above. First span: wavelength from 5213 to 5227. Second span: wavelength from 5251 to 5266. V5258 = 0.0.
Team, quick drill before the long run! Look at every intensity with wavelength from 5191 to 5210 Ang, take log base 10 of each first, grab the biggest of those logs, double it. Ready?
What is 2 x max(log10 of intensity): 1.62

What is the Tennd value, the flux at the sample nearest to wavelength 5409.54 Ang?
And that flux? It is 6.3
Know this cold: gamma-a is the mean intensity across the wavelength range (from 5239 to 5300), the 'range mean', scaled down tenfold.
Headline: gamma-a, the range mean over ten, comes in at 0.645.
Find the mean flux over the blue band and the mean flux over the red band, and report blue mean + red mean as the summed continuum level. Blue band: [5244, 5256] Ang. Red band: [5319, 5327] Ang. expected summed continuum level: 13.2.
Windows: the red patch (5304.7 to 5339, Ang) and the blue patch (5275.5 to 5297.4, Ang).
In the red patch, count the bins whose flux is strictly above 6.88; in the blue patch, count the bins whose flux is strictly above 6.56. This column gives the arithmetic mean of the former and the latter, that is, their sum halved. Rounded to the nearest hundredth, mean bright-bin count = 7.50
